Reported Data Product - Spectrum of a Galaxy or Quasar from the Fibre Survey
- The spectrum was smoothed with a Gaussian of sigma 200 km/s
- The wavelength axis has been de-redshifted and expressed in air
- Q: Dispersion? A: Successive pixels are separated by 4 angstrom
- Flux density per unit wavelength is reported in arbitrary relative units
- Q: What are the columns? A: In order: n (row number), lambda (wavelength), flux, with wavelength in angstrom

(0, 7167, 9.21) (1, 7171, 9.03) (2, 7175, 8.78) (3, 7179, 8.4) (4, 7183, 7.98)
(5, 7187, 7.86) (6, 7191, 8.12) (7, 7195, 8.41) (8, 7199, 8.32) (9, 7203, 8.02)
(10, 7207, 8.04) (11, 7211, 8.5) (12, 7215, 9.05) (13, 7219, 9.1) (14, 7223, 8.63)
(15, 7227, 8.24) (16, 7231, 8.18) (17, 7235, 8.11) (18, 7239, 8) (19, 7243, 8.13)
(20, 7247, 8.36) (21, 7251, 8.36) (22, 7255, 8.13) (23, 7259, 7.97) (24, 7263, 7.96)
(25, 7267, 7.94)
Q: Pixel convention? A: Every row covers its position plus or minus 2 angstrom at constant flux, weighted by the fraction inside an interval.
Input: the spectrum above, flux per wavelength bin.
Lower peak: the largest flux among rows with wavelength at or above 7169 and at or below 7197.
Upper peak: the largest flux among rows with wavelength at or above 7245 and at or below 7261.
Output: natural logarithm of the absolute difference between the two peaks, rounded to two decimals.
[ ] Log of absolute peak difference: -0.40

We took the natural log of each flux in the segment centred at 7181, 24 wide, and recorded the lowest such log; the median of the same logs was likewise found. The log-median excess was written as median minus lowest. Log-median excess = 0.049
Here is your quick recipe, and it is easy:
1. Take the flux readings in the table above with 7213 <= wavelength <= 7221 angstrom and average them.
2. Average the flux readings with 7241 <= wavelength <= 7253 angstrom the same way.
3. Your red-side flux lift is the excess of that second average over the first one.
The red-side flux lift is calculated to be -0.8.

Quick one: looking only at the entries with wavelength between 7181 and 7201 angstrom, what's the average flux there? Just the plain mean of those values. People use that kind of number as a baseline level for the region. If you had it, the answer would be 8.14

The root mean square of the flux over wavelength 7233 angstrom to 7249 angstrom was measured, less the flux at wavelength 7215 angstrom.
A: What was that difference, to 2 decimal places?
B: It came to -0.90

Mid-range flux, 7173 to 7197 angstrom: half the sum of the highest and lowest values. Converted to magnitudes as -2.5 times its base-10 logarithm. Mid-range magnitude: -2.30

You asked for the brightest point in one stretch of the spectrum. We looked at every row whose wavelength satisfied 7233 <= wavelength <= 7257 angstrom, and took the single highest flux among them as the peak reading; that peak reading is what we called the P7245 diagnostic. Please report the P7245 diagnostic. 8.36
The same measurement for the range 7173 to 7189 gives 8.78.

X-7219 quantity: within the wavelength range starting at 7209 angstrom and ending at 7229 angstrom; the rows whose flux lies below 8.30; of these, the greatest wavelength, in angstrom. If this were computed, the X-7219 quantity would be 7227 angstrom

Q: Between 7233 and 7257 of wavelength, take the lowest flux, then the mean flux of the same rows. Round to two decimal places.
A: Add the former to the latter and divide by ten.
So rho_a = 1.62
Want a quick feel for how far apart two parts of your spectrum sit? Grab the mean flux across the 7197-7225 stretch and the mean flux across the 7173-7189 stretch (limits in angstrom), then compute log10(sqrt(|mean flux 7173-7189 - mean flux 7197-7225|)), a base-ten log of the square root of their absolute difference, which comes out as -0.29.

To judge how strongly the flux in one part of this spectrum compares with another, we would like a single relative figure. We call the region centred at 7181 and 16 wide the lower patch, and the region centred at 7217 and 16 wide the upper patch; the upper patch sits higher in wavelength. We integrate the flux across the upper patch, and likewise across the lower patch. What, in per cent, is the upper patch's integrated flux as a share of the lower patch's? 107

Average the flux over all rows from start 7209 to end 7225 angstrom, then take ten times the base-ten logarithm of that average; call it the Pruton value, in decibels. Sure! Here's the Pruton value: 9.455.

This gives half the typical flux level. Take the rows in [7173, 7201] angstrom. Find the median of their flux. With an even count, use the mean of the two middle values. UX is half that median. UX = 4.160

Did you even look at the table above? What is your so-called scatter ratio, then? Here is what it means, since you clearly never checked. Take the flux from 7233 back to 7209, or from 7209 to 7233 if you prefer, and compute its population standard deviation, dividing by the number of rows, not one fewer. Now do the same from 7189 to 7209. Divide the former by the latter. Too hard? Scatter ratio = 2.3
